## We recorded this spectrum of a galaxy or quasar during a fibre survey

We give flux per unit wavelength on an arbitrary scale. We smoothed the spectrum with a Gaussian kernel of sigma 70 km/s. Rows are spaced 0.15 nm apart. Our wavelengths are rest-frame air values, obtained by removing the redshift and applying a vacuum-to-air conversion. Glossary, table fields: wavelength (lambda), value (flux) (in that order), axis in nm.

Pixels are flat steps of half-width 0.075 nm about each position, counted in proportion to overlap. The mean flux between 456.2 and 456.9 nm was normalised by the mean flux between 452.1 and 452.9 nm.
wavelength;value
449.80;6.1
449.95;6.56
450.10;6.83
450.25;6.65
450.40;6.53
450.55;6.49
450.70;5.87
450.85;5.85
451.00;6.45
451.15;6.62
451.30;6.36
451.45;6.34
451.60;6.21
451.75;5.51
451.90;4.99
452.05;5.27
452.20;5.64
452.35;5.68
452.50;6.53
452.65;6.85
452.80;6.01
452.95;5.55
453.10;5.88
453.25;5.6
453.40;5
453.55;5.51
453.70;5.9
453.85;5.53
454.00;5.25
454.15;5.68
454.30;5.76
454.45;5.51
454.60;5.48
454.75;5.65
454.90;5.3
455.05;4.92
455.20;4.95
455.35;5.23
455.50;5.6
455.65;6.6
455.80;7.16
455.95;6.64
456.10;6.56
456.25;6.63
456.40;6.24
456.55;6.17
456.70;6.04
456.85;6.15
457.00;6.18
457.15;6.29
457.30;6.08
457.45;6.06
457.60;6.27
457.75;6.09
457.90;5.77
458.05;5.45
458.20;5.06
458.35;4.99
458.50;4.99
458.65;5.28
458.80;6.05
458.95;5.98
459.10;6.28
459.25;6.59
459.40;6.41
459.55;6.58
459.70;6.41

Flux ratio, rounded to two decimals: 1.02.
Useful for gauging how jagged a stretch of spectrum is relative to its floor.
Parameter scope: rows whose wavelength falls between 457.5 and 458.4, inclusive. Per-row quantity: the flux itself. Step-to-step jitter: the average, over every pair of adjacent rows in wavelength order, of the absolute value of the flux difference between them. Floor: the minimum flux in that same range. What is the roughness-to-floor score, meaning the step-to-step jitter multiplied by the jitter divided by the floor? 0.013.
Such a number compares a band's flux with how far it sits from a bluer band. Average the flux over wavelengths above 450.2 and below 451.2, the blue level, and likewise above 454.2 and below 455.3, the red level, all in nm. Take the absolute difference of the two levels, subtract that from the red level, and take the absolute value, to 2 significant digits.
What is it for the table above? 4.4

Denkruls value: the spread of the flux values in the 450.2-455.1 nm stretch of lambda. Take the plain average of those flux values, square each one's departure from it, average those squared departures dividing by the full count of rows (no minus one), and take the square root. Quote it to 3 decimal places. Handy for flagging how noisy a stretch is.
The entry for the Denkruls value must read 0.516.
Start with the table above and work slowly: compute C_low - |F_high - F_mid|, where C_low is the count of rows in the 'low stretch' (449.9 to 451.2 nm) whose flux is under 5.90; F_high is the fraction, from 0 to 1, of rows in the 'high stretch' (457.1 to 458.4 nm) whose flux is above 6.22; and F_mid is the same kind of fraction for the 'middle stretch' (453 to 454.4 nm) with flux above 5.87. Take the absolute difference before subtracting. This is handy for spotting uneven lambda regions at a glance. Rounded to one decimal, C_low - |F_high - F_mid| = 2.0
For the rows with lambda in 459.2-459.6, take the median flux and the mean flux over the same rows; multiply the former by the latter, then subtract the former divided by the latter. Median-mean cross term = 42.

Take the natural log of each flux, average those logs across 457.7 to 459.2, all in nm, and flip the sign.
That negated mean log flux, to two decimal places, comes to -1.72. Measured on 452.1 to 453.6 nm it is -1.76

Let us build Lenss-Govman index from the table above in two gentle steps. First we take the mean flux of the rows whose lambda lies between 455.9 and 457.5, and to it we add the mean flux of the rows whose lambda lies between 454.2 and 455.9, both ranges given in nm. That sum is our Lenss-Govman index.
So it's 11.9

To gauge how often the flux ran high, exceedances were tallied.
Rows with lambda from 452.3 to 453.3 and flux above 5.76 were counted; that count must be 4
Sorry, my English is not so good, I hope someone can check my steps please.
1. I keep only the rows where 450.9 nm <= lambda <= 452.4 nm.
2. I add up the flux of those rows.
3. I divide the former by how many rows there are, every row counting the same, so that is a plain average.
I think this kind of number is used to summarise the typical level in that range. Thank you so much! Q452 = 5.91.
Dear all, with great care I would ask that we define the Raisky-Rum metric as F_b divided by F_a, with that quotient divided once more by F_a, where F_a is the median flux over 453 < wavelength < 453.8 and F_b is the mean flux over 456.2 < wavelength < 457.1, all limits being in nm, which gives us 0.199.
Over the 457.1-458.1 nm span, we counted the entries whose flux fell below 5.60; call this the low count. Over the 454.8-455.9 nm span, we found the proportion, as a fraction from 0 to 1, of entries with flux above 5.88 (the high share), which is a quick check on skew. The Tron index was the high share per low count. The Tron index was 0.29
